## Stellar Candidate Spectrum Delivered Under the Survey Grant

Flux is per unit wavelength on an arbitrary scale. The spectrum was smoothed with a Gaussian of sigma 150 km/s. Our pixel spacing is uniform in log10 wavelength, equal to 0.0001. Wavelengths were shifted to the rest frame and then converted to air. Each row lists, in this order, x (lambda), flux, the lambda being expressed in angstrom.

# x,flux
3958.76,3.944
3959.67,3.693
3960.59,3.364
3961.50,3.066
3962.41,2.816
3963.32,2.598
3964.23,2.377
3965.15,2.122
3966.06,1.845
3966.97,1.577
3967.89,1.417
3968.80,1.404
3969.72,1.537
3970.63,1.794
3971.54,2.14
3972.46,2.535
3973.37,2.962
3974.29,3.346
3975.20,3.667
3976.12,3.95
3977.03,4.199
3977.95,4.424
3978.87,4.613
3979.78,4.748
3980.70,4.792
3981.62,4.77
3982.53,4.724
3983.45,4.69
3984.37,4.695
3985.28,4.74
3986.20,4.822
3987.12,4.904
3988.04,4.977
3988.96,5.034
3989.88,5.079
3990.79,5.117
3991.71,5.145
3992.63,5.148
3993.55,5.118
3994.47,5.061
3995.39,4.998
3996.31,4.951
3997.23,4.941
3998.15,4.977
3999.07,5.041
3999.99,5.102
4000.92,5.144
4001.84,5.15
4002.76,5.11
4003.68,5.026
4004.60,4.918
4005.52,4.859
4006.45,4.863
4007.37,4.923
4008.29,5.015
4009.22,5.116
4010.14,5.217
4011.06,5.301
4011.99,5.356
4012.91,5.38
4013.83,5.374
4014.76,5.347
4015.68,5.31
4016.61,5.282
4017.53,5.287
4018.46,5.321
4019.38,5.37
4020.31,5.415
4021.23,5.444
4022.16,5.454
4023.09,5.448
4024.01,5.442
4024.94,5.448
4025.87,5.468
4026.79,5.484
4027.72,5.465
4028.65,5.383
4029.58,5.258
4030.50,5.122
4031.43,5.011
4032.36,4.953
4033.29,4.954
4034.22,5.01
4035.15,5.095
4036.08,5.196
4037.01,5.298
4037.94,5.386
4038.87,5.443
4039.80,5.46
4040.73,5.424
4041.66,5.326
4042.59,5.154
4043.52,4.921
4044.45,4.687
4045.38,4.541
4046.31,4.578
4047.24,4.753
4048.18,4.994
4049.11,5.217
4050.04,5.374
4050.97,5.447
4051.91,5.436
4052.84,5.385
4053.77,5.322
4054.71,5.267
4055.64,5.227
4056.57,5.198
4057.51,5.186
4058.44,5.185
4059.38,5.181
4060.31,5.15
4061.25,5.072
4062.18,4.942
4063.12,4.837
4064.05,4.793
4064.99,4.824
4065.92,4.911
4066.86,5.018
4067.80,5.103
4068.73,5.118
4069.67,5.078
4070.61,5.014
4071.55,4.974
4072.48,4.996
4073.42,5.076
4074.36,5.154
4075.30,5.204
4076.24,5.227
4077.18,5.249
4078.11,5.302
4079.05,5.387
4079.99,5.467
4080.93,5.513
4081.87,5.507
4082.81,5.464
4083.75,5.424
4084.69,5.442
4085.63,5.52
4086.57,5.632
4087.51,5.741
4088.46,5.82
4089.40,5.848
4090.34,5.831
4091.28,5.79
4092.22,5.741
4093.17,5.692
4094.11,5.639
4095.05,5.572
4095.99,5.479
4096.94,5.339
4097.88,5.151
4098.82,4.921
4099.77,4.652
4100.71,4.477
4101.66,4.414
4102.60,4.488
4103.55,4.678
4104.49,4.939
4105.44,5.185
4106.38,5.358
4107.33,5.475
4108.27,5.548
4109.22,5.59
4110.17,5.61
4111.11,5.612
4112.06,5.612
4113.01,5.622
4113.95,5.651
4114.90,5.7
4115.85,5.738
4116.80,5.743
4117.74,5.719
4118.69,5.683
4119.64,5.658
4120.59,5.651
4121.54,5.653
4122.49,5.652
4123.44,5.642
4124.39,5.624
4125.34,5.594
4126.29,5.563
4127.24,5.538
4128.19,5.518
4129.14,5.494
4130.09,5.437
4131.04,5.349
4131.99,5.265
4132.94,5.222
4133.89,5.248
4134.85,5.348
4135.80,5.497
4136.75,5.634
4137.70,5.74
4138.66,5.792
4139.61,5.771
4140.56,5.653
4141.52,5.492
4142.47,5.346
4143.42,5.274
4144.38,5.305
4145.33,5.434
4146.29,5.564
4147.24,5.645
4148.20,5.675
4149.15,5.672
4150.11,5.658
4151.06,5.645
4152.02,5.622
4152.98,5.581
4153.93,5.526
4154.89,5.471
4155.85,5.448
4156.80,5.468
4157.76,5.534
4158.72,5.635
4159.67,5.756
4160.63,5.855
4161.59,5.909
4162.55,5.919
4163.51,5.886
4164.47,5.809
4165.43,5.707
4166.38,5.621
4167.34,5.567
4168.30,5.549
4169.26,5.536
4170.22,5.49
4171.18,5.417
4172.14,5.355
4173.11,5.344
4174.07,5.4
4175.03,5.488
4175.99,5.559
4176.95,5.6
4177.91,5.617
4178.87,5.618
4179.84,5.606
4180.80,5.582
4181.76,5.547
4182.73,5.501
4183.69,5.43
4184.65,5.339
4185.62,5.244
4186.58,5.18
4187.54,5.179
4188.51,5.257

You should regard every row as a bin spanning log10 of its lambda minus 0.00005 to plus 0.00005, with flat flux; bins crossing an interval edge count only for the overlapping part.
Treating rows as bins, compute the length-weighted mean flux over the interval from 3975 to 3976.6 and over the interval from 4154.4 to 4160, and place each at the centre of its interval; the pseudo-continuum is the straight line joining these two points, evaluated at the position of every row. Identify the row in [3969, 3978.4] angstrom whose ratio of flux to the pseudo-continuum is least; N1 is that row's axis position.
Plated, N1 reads 3969.72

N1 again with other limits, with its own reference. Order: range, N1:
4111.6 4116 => 4112.06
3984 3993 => 3984.37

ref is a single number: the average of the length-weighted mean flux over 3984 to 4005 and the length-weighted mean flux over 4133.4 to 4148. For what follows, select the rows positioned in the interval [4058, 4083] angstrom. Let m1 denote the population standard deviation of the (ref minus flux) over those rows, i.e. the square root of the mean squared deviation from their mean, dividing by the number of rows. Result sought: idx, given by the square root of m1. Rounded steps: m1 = 0.20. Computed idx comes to 0.449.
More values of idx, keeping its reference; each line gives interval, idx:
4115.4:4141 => 0.402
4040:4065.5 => 0.513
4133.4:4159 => 0.384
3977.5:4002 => 0.438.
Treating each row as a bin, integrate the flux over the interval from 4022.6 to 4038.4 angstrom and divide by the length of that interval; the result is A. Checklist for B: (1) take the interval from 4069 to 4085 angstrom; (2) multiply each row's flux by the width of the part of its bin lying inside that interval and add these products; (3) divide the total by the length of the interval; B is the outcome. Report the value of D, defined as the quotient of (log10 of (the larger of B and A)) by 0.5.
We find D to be 1.44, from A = 5.26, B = 5.3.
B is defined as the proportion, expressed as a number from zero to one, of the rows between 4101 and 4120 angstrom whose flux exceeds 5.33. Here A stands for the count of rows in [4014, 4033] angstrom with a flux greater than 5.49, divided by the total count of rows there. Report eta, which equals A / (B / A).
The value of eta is 0.0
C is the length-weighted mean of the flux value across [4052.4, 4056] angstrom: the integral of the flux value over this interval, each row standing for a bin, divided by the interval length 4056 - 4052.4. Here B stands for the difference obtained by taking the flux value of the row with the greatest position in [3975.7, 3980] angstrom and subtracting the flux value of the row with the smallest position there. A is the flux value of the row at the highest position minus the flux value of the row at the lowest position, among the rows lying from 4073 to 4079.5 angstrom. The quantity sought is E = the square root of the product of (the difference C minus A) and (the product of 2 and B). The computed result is 2.8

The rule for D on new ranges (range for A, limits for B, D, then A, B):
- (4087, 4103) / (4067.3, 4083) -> 1.45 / 5.33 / 5.2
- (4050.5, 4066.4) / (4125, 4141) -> 1.48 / 5.14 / 5.5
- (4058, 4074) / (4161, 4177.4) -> 1.50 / 5.02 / 5.6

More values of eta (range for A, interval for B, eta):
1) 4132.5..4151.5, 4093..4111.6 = 0.8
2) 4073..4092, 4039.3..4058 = 0.7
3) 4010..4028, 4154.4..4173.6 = 0.0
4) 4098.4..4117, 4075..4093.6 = 0.3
